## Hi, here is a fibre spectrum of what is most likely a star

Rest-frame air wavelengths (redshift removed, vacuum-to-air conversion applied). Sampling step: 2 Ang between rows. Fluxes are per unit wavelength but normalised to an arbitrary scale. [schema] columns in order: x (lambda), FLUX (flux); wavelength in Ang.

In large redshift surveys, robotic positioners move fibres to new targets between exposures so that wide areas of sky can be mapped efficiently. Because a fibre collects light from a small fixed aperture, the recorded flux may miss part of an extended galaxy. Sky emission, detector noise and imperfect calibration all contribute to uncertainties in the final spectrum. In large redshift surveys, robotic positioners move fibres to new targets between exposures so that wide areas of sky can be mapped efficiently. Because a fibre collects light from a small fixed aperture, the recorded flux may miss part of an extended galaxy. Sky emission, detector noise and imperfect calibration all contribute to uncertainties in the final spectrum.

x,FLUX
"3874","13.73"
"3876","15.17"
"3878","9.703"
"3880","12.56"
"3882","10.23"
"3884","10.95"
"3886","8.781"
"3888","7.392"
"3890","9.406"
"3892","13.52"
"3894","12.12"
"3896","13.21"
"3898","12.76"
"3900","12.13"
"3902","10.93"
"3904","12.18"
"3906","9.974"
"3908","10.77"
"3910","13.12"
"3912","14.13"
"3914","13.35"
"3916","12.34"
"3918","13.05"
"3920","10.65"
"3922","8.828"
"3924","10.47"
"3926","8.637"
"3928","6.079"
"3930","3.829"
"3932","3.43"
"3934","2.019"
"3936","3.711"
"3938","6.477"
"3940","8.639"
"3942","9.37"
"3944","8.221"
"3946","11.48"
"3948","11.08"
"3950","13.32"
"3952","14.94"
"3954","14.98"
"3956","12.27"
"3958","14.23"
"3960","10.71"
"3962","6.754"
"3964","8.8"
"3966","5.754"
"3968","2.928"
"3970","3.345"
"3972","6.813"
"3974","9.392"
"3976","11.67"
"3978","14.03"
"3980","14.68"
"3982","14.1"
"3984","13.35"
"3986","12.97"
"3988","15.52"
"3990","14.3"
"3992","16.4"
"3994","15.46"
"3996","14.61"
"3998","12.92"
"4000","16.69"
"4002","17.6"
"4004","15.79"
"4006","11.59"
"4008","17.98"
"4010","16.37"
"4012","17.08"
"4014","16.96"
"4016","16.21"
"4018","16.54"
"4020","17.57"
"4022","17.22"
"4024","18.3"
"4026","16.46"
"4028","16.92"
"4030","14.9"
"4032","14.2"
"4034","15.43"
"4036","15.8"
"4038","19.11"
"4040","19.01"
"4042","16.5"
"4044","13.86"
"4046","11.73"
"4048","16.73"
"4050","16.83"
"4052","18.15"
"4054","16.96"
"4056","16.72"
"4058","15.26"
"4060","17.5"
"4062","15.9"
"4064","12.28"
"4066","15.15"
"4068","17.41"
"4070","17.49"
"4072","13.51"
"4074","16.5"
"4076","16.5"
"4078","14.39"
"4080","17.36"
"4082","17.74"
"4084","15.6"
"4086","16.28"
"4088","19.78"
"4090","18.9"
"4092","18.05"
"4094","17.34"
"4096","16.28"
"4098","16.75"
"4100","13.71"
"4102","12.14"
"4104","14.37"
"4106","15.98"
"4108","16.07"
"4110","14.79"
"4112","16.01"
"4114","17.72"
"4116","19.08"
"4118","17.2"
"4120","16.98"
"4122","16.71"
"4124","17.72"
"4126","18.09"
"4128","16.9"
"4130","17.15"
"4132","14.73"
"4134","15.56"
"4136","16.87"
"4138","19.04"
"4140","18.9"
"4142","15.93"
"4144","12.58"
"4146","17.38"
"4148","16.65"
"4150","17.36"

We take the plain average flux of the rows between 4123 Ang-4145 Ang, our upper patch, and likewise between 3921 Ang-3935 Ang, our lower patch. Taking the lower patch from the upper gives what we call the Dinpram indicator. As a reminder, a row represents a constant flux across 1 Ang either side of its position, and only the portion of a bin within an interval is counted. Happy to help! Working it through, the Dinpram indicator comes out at 10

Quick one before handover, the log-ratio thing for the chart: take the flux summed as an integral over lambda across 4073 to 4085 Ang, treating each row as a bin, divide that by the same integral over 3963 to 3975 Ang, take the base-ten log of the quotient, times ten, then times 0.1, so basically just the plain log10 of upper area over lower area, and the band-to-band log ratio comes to 0.42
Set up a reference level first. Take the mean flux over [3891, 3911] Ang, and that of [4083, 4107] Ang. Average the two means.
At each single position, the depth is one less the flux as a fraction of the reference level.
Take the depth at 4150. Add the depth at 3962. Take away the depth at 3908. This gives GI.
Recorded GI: 0.1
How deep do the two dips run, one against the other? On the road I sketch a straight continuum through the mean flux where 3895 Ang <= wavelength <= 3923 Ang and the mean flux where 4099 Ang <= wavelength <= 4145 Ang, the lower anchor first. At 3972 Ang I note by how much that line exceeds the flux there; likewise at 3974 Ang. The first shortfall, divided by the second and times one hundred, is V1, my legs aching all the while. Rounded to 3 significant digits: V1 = 165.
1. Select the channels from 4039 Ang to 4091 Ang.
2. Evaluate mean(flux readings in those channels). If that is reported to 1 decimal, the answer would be 16.3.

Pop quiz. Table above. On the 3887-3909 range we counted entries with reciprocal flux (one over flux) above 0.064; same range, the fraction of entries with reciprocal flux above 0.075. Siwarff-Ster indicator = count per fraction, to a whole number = 12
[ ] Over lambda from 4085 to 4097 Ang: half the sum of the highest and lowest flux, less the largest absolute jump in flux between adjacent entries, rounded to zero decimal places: 15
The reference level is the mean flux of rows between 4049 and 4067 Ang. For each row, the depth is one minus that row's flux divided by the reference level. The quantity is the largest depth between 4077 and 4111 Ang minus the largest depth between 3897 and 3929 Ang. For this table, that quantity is -0.38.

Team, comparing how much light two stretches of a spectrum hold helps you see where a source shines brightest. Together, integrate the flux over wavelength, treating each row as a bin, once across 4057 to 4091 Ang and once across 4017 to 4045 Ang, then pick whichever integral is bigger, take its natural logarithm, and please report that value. 6.3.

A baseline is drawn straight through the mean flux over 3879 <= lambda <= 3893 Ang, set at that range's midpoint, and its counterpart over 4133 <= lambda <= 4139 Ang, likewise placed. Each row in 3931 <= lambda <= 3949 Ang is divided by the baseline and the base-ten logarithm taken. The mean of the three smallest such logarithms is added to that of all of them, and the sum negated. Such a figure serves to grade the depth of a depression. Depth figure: 0.88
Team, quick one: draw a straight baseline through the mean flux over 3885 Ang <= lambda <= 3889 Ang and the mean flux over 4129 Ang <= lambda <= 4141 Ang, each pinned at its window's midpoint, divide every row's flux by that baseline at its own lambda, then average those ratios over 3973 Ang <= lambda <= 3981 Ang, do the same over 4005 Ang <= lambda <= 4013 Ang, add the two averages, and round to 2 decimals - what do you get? 2.36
